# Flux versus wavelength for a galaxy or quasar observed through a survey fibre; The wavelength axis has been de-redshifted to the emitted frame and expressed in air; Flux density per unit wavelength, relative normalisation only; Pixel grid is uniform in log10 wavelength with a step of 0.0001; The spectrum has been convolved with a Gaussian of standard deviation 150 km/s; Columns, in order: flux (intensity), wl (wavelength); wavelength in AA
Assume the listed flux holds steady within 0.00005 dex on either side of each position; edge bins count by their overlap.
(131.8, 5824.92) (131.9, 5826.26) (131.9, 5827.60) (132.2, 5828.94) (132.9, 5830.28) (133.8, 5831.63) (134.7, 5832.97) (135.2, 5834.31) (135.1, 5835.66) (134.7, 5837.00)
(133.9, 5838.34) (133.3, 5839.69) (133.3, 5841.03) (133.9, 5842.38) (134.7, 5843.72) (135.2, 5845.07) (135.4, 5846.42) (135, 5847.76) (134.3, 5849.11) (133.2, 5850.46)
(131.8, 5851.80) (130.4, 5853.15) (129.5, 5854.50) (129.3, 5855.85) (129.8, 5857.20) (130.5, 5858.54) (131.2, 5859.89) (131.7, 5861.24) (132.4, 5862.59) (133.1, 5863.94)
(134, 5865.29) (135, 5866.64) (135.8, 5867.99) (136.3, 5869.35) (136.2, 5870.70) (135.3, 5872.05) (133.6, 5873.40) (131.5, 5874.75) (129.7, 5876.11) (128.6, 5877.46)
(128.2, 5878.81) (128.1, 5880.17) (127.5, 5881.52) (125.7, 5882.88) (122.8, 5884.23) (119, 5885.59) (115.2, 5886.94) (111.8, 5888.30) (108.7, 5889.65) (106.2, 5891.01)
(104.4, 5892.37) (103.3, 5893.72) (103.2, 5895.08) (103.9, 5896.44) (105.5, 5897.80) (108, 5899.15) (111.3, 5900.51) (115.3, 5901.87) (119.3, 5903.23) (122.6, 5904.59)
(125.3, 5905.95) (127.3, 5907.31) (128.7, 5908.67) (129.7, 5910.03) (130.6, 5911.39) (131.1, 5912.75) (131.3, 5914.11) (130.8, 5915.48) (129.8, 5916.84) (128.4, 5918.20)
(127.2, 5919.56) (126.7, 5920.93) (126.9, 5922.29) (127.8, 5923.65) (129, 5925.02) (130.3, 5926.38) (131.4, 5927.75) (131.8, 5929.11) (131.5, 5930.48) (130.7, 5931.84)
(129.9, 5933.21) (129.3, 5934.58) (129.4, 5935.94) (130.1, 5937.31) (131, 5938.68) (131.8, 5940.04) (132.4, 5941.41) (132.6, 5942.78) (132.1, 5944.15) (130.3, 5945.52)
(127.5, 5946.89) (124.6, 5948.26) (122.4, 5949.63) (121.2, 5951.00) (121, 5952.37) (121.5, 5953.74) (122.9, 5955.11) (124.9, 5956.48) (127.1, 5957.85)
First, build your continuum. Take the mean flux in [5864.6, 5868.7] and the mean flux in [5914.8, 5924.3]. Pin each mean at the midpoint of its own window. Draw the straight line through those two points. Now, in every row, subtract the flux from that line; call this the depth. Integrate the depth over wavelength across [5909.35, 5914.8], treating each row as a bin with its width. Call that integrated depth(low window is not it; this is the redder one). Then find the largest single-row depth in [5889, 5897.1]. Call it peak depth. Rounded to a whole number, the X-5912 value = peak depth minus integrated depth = 36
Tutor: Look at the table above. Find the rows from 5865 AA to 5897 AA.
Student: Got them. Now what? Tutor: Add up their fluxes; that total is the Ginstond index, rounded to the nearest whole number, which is 2944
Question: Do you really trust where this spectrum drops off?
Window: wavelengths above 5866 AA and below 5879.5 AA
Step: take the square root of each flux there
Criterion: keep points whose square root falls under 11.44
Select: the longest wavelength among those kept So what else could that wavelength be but 5878.81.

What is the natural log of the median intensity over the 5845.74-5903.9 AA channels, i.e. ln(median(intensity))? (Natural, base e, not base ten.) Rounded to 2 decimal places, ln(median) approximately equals 4.86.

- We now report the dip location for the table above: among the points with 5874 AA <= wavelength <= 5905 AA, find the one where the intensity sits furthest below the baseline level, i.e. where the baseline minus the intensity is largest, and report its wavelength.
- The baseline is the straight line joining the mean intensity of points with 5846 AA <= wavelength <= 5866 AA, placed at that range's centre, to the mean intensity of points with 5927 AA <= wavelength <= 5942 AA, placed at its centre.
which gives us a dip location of 5895.08 AA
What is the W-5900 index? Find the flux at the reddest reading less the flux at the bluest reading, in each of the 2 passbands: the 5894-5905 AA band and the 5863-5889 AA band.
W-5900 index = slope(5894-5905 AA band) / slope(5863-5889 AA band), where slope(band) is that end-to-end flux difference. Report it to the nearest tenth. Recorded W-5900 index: -0.9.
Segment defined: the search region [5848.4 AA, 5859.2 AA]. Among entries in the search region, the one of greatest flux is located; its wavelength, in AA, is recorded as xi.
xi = 5849.11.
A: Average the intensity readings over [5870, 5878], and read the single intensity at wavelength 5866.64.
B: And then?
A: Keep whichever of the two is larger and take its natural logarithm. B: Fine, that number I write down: 4.91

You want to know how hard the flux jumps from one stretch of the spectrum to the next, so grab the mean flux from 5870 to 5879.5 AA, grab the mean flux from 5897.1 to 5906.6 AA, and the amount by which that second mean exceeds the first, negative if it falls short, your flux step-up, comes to -17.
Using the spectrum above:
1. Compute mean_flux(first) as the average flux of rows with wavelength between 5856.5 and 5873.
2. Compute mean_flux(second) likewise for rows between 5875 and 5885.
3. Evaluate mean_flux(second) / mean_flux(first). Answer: 0.95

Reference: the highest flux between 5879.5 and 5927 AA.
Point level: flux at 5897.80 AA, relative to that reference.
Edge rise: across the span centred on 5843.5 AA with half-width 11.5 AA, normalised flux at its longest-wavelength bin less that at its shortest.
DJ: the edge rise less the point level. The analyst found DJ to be -0.84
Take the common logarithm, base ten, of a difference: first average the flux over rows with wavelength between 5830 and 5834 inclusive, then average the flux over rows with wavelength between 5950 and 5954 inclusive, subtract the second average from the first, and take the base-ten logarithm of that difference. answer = 1.10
